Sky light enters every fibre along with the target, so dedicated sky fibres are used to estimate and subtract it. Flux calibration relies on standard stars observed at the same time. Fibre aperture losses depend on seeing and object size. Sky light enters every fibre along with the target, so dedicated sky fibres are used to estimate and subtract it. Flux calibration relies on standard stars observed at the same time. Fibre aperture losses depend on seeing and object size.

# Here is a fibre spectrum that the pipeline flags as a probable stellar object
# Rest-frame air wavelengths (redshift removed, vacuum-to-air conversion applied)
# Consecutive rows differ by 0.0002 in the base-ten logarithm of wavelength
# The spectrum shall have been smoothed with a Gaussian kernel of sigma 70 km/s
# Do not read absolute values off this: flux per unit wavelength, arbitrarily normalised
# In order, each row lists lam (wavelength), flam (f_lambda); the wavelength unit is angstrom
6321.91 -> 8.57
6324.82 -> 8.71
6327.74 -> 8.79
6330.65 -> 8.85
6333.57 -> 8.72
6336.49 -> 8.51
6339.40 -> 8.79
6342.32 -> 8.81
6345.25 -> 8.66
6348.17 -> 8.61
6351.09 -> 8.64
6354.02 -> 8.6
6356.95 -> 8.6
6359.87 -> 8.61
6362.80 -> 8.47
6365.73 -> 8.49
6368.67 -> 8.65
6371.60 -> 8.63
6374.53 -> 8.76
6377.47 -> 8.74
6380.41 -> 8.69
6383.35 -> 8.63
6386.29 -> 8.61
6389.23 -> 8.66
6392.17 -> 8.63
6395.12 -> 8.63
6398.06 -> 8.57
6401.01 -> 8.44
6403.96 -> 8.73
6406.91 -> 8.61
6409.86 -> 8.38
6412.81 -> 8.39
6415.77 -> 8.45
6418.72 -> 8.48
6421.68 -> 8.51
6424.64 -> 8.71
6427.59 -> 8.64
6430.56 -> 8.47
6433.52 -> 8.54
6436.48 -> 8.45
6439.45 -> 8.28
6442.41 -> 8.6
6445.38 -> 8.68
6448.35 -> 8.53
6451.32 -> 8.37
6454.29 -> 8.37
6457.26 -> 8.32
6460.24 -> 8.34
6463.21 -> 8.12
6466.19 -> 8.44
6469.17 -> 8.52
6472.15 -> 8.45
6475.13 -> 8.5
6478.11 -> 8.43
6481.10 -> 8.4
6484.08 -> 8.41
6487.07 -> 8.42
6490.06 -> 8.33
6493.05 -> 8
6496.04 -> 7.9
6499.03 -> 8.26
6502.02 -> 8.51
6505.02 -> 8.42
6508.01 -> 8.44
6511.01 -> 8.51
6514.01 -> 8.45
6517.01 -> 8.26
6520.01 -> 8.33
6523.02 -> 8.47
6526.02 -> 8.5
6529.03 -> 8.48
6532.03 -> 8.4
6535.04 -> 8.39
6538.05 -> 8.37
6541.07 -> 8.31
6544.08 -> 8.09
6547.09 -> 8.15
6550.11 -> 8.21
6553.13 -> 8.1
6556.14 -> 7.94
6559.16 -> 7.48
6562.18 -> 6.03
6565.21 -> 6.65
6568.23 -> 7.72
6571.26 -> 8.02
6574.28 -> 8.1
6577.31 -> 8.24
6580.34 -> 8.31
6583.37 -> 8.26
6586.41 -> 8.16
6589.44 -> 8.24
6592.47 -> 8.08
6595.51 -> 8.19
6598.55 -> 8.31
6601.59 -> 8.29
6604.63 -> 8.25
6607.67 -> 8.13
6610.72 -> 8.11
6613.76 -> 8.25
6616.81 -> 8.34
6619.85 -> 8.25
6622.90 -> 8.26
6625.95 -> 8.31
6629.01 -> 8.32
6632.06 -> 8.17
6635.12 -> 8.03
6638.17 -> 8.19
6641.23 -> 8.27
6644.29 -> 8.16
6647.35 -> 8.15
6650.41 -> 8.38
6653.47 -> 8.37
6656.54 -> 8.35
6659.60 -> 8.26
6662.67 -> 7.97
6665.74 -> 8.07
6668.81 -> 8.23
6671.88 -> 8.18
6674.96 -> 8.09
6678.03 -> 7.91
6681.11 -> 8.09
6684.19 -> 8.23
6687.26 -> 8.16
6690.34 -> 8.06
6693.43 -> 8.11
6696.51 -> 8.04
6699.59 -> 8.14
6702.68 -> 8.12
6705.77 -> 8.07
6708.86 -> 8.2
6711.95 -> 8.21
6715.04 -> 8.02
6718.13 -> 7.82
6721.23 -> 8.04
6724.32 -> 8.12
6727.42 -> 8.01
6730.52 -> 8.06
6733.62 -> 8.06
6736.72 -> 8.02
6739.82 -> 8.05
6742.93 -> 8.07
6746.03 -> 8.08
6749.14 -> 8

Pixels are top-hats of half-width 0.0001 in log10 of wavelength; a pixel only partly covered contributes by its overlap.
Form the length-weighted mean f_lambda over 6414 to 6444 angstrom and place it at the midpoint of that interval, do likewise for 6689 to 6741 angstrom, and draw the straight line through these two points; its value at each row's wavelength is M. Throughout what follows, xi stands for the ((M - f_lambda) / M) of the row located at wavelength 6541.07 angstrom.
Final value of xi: 0.003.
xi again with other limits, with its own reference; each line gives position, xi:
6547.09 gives 0.021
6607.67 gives 0.013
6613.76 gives -0.003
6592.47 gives 0.022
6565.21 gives 0.199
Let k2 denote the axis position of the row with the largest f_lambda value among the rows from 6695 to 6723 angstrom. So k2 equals 6711.95 angstrom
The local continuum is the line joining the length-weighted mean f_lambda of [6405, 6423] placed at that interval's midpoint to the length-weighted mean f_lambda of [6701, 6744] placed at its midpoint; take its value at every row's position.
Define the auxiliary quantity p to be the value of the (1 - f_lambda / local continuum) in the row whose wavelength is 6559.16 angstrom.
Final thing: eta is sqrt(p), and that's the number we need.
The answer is 0.311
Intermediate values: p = 0.097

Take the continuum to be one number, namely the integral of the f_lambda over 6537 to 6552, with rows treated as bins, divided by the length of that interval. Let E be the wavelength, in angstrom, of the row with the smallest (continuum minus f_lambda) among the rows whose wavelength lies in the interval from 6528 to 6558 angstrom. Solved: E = 6529.03 angstrom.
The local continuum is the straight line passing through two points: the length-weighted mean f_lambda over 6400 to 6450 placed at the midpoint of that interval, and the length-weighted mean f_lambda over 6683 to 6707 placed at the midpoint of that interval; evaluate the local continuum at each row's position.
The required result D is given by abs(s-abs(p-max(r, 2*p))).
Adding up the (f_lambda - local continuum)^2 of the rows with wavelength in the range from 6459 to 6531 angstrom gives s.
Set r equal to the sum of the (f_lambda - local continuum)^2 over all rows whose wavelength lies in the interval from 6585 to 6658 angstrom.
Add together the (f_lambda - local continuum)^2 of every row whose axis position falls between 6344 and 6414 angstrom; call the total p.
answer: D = 0.5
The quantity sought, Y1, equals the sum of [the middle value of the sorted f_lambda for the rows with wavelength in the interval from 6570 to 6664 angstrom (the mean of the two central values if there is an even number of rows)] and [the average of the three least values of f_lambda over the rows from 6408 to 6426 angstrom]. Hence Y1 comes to 16.7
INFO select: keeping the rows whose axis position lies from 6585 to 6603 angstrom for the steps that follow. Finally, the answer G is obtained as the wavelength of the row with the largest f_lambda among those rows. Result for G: 6598.55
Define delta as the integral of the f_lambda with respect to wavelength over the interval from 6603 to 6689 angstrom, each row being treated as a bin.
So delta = 705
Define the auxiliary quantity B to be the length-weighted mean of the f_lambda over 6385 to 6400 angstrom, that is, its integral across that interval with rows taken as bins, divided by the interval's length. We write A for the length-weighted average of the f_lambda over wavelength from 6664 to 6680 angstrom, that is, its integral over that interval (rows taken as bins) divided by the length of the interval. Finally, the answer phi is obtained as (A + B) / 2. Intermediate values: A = 8.09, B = 8.62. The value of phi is 8.35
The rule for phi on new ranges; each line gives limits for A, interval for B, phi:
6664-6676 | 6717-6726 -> 8.07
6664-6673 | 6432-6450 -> 8.33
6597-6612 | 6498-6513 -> 8.33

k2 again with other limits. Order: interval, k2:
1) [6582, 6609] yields 6598.55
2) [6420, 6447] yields 6424.64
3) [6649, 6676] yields 6650.41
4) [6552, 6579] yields 6577.31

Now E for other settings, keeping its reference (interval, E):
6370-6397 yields 6374.53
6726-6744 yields 6742.93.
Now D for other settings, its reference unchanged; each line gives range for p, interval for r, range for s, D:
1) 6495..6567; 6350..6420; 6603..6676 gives 9.1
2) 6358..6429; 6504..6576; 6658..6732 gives 9.0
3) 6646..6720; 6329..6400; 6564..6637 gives 3.0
